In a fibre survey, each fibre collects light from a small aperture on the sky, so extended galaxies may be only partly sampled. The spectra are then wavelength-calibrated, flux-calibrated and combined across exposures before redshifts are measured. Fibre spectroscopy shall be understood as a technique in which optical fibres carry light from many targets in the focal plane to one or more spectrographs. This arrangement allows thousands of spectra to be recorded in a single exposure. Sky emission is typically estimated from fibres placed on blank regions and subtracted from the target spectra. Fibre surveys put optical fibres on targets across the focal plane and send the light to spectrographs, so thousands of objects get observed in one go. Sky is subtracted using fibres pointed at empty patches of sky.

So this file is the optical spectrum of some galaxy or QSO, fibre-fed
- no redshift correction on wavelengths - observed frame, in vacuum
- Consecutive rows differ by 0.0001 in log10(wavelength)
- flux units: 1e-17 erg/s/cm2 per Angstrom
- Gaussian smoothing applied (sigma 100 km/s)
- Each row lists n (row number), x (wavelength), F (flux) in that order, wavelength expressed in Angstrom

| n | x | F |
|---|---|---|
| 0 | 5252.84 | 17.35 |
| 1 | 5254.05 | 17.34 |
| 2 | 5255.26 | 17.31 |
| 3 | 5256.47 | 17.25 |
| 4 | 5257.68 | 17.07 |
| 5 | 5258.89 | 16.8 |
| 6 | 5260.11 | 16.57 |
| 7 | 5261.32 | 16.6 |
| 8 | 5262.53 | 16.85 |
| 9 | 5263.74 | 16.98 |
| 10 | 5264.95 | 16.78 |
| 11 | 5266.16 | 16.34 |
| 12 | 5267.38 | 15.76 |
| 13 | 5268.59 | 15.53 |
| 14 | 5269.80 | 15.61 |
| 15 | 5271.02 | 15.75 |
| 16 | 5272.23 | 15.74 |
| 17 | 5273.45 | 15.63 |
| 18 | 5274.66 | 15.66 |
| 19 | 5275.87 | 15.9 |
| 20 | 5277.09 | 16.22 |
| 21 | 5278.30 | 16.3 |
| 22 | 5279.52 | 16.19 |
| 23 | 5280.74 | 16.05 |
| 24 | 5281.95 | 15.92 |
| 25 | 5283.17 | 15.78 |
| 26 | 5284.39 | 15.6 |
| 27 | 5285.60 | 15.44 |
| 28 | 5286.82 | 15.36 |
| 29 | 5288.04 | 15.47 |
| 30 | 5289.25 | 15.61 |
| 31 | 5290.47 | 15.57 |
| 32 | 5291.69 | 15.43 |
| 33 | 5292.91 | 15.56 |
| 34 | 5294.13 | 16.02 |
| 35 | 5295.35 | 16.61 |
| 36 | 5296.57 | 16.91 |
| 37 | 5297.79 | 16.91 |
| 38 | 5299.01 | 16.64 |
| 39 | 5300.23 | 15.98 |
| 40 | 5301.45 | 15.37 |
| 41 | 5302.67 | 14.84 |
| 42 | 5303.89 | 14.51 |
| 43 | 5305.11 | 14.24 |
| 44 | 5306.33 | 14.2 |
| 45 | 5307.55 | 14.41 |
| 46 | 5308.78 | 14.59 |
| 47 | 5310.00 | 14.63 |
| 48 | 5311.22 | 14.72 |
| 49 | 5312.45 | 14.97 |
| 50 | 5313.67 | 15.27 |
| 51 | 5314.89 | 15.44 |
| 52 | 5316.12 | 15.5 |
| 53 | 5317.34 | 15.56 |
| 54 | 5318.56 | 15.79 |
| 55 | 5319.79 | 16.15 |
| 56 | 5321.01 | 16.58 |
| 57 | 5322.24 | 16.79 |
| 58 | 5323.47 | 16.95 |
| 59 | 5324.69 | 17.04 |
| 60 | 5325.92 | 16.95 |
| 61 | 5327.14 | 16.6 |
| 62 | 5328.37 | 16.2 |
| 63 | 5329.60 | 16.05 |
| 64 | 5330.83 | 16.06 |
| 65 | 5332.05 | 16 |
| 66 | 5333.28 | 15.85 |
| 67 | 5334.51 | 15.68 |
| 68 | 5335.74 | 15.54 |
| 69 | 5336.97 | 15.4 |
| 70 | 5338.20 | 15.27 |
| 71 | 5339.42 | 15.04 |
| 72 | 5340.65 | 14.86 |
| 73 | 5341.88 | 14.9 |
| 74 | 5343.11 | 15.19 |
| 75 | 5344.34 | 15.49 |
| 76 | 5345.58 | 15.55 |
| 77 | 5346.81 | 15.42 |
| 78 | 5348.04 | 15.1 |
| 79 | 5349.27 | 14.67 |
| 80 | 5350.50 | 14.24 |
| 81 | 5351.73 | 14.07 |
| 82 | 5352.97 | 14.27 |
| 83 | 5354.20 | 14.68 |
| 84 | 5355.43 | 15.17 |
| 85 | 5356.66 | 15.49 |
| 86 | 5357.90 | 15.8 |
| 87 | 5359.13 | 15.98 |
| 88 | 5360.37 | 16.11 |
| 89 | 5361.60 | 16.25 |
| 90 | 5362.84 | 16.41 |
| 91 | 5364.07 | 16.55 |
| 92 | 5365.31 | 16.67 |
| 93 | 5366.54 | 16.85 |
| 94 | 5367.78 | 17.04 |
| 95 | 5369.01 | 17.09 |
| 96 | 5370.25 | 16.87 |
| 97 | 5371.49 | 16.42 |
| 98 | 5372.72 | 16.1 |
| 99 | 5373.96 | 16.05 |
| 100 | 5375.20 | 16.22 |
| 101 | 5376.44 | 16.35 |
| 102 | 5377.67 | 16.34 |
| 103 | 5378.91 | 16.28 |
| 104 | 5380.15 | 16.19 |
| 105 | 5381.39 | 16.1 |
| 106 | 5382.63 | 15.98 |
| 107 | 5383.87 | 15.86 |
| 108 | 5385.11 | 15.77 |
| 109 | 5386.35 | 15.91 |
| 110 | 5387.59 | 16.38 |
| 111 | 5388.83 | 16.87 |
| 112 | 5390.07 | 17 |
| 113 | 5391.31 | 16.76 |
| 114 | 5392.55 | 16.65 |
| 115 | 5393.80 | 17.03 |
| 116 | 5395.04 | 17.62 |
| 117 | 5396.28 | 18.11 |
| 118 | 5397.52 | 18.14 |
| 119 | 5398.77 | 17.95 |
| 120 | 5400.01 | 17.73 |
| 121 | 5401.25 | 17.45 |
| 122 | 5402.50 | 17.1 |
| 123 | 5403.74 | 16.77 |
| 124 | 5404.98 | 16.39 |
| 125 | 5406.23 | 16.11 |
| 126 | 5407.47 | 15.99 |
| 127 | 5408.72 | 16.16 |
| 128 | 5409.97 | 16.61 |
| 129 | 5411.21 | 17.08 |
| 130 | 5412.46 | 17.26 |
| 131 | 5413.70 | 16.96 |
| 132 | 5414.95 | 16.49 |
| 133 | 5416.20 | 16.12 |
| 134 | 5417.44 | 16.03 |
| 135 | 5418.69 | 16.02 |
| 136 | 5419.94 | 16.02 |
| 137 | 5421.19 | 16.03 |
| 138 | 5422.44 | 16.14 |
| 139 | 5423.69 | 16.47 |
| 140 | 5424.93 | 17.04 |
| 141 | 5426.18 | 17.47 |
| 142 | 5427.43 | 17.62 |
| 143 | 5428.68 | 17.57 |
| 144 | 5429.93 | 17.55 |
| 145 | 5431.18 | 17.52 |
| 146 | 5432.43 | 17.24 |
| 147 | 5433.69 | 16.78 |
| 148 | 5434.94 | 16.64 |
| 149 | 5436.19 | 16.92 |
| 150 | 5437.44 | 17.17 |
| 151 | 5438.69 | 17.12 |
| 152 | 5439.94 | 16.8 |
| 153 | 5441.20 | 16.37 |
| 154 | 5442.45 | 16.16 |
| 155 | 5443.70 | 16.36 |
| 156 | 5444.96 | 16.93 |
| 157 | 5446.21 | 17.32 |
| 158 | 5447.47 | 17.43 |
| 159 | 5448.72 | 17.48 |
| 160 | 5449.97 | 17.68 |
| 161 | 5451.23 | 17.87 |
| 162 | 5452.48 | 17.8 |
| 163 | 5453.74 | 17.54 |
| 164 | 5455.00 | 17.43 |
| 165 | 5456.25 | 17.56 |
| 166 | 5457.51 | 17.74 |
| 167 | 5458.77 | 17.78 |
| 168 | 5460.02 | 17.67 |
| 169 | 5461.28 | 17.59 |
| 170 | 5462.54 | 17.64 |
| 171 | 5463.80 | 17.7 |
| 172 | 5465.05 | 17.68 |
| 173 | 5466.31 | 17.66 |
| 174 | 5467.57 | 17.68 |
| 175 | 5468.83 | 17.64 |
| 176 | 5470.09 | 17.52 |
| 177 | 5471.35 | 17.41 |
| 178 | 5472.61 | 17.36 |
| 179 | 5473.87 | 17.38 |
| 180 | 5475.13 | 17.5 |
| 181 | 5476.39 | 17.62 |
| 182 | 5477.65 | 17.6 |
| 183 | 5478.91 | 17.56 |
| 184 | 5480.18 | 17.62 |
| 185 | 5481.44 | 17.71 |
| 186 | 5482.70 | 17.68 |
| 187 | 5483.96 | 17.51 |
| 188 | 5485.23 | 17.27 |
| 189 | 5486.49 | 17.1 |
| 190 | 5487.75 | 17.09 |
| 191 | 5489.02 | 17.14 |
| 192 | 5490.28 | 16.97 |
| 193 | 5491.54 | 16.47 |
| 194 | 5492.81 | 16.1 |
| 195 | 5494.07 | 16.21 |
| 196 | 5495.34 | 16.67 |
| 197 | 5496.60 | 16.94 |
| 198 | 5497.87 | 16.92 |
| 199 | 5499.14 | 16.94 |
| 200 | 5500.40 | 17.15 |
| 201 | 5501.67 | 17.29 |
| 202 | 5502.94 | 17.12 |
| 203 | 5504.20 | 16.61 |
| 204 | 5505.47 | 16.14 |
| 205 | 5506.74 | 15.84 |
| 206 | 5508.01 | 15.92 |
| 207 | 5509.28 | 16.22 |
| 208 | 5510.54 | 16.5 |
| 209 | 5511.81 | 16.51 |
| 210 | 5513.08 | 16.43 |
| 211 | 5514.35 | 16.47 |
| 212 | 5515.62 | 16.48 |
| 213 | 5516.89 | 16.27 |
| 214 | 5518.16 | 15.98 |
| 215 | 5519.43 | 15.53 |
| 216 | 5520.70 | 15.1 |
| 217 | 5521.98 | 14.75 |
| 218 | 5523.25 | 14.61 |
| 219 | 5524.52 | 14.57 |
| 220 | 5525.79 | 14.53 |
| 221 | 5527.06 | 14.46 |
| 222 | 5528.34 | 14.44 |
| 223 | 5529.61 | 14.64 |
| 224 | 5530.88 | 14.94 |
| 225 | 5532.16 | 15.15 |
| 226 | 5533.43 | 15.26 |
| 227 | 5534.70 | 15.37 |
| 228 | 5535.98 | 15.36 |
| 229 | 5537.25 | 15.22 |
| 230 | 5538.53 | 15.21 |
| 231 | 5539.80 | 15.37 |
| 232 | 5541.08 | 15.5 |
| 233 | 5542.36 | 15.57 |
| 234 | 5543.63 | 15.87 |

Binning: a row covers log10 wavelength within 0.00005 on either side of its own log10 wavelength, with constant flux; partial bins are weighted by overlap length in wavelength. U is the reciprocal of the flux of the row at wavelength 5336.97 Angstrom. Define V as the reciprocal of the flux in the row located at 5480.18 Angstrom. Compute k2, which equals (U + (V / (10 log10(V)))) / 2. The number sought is 0.0302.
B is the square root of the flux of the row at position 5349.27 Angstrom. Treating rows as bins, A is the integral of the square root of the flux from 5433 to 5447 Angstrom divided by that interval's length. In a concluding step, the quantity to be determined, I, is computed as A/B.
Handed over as 1.07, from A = 4.09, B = 3.83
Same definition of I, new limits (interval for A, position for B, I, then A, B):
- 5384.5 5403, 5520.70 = 1.06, 4.13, 3.89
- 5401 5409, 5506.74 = 1.02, 4.07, 3.98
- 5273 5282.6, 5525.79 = 1.05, 4.00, 3.81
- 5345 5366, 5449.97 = 0.93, 3.93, 4.20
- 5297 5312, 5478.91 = 0.93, 3.88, 4.19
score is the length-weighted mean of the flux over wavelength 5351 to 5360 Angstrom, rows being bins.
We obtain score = 15.1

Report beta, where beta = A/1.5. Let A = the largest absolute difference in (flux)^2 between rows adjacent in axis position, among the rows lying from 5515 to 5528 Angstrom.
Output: 9.5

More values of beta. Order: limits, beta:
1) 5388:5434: 13.6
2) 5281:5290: 3.8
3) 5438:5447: 12.7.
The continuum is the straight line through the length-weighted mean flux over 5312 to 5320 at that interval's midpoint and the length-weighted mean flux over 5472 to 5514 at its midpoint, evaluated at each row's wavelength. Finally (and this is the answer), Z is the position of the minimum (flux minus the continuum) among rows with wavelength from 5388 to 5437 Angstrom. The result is 5421.19 Angstrom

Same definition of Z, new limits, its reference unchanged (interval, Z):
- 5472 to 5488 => 5487.75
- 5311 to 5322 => 5311.22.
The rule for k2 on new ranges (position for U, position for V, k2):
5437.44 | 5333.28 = 0.0265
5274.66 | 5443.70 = 0.0294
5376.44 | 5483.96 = 0.0283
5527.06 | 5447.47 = 0.0323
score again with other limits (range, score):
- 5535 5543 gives 15.4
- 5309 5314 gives 14.9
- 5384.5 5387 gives 15.9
